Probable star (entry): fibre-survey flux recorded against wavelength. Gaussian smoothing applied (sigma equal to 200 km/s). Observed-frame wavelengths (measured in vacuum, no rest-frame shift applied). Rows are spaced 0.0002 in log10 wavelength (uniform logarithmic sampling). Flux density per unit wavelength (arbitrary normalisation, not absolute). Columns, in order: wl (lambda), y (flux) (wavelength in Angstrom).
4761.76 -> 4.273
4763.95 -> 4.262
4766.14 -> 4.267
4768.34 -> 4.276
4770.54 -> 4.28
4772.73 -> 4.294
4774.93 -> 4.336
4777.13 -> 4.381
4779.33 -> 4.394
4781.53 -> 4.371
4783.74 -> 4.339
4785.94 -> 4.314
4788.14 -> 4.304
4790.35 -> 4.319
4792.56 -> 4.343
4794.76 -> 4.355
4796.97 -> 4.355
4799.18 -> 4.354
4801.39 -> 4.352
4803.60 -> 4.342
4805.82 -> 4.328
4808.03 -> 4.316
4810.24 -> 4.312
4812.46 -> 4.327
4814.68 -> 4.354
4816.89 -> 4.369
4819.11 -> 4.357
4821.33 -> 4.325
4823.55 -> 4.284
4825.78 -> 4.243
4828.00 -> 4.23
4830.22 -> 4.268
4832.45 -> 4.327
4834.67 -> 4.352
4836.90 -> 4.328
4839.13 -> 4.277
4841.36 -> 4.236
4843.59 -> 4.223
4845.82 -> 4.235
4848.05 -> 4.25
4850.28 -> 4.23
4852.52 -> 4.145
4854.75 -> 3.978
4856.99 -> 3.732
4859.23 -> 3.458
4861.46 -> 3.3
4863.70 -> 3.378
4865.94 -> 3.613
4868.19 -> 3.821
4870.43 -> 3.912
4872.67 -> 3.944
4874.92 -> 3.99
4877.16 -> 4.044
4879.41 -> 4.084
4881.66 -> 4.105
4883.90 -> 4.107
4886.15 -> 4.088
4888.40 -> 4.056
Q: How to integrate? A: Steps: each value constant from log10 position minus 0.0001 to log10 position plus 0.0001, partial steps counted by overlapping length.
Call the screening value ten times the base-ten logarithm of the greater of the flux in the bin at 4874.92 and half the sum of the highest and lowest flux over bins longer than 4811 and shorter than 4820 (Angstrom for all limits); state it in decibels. 6.38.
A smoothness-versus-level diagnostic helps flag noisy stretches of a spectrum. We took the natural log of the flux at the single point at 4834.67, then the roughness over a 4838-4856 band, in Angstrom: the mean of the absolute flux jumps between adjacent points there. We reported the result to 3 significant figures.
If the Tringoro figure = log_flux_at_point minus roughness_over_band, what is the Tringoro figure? 1.42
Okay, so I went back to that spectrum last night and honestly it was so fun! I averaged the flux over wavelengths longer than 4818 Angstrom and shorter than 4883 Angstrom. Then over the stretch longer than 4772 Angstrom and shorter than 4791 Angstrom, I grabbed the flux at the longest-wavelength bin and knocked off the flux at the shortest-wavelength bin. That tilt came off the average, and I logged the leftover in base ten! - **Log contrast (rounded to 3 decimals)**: 0.606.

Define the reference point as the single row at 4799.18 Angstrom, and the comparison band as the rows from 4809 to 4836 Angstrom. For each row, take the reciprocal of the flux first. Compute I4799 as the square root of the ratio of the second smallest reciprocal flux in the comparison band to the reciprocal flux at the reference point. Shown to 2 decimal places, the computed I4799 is 1.00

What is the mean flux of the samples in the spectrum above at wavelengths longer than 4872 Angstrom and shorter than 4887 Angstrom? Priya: 4.1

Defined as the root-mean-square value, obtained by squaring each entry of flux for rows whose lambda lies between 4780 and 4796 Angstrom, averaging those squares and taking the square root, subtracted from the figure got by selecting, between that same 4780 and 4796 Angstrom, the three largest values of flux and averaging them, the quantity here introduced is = 0.021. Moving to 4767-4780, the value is 0.043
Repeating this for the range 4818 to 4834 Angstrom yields 0.046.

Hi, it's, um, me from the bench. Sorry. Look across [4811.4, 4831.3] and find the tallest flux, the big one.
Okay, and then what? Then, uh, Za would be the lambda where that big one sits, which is 4816.89 Angstrom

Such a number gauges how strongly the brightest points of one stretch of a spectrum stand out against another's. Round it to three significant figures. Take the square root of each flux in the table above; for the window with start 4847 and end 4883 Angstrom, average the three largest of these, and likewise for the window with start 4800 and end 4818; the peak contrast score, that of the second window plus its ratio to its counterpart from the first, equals 3.11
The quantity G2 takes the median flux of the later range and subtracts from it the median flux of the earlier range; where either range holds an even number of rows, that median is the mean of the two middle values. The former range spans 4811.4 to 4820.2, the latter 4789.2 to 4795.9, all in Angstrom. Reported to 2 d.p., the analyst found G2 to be 0.01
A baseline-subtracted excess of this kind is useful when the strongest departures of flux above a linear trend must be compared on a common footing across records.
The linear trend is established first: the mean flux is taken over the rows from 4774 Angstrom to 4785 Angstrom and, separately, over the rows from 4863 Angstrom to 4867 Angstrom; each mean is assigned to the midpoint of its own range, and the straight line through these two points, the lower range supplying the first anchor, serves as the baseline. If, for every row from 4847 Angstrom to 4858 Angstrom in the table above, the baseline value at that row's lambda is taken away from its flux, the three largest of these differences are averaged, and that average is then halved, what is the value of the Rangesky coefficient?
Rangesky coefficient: 0.28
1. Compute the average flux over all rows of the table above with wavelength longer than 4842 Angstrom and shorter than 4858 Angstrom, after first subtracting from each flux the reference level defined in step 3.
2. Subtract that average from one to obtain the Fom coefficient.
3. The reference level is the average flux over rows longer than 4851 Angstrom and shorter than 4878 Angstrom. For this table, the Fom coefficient 0.66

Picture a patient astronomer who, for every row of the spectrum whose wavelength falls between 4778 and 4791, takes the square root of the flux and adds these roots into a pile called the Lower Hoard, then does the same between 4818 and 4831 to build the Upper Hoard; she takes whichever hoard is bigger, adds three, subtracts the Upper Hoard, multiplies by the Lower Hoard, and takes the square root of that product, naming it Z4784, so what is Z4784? 6.2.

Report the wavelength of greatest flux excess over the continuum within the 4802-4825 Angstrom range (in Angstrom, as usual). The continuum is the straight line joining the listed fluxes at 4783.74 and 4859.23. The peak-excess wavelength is 4819.11 Angstrom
